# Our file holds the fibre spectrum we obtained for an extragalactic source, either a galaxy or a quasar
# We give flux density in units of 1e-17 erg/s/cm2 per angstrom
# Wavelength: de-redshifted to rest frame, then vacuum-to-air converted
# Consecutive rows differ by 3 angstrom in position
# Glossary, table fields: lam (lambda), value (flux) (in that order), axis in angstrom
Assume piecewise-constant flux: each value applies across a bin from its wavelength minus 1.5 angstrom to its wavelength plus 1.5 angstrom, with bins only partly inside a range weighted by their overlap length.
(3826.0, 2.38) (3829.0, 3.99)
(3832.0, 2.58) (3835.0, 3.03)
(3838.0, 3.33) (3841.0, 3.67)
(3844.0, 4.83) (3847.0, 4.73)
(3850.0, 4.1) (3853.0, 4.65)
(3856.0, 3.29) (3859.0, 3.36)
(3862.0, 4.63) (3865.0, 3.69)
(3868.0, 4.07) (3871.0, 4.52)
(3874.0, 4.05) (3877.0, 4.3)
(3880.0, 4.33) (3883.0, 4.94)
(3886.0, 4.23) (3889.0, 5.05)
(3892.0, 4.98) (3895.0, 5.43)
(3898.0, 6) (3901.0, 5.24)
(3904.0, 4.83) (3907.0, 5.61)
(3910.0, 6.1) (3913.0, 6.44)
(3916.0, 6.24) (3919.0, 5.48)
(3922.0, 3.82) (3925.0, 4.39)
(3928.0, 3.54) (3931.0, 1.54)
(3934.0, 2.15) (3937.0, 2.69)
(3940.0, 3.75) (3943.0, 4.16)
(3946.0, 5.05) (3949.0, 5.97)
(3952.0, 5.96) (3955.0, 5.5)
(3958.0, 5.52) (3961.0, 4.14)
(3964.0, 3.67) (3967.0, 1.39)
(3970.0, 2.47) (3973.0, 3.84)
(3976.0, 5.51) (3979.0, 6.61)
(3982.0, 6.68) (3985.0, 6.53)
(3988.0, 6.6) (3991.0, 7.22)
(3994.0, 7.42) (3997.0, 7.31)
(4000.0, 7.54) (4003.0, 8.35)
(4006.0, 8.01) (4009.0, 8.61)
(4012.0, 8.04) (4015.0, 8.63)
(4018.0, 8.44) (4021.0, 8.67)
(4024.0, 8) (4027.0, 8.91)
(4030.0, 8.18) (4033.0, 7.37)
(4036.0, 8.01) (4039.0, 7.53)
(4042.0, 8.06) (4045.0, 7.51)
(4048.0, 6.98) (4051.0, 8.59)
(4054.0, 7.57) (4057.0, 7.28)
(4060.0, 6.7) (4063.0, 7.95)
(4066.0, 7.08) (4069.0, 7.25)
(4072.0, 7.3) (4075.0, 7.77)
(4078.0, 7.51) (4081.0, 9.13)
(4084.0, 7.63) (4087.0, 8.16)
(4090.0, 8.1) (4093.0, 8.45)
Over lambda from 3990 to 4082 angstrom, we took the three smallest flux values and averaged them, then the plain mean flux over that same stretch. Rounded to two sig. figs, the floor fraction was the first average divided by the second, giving 0.88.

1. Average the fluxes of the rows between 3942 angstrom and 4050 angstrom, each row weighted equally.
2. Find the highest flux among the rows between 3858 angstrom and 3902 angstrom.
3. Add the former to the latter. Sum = 12.6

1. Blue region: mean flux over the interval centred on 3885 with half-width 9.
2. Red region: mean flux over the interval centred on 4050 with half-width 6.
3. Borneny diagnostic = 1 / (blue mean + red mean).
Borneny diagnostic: 0.081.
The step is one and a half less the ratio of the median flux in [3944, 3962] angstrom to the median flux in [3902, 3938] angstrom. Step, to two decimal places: 0.30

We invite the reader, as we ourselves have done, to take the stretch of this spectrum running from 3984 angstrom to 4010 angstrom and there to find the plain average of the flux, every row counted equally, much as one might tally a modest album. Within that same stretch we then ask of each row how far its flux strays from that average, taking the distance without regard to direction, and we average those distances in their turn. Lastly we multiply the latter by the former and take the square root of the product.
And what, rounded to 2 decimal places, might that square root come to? 2.03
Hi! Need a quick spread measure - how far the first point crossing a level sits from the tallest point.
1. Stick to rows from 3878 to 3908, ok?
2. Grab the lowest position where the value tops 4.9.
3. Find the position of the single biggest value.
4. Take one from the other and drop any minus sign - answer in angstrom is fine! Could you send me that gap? 15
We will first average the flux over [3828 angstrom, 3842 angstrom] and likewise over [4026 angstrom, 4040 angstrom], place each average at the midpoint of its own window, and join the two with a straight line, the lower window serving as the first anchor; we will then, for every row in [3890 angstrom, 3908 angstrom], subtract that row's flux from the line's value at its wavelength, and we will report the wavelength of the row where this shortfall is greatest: 3904.0 angstrom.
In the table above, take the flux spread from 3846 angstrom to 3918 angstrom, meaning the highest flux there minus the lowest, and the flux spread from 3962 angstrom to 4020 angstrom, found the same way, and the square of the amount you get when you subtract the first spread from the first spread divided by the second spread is 7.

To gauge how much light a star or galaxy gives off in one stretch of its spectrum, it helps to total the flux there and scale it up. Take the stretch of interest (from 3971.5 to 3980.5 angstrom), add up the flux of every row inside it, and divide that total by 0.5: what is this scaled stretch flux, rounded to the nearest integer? 32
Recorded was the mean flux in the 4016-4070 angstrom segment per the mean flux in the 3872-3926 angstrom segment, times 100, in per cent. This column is 153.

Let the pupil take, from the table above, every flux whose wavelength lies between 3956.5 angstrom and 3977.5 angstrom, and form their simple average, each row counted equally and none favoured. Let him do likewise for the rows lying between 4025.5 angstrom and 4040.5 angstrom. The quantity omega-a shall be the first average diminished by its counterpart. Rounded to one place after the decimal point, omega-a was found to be -4.2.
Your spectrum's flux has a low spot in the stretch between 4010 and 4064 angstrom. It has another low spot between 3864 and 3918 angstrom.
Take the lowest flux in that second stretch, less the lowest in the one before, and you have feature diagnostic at -3.0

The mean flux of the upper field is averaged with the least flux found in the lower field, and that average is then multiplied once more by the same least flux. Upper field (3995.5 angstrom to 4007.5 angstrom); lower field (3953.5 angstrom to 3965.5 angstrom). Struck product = 21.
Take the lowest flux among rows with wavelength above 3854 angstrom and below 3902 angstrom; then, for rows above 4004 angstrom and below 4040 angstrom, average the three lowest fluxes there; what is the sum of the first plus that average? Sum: 11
